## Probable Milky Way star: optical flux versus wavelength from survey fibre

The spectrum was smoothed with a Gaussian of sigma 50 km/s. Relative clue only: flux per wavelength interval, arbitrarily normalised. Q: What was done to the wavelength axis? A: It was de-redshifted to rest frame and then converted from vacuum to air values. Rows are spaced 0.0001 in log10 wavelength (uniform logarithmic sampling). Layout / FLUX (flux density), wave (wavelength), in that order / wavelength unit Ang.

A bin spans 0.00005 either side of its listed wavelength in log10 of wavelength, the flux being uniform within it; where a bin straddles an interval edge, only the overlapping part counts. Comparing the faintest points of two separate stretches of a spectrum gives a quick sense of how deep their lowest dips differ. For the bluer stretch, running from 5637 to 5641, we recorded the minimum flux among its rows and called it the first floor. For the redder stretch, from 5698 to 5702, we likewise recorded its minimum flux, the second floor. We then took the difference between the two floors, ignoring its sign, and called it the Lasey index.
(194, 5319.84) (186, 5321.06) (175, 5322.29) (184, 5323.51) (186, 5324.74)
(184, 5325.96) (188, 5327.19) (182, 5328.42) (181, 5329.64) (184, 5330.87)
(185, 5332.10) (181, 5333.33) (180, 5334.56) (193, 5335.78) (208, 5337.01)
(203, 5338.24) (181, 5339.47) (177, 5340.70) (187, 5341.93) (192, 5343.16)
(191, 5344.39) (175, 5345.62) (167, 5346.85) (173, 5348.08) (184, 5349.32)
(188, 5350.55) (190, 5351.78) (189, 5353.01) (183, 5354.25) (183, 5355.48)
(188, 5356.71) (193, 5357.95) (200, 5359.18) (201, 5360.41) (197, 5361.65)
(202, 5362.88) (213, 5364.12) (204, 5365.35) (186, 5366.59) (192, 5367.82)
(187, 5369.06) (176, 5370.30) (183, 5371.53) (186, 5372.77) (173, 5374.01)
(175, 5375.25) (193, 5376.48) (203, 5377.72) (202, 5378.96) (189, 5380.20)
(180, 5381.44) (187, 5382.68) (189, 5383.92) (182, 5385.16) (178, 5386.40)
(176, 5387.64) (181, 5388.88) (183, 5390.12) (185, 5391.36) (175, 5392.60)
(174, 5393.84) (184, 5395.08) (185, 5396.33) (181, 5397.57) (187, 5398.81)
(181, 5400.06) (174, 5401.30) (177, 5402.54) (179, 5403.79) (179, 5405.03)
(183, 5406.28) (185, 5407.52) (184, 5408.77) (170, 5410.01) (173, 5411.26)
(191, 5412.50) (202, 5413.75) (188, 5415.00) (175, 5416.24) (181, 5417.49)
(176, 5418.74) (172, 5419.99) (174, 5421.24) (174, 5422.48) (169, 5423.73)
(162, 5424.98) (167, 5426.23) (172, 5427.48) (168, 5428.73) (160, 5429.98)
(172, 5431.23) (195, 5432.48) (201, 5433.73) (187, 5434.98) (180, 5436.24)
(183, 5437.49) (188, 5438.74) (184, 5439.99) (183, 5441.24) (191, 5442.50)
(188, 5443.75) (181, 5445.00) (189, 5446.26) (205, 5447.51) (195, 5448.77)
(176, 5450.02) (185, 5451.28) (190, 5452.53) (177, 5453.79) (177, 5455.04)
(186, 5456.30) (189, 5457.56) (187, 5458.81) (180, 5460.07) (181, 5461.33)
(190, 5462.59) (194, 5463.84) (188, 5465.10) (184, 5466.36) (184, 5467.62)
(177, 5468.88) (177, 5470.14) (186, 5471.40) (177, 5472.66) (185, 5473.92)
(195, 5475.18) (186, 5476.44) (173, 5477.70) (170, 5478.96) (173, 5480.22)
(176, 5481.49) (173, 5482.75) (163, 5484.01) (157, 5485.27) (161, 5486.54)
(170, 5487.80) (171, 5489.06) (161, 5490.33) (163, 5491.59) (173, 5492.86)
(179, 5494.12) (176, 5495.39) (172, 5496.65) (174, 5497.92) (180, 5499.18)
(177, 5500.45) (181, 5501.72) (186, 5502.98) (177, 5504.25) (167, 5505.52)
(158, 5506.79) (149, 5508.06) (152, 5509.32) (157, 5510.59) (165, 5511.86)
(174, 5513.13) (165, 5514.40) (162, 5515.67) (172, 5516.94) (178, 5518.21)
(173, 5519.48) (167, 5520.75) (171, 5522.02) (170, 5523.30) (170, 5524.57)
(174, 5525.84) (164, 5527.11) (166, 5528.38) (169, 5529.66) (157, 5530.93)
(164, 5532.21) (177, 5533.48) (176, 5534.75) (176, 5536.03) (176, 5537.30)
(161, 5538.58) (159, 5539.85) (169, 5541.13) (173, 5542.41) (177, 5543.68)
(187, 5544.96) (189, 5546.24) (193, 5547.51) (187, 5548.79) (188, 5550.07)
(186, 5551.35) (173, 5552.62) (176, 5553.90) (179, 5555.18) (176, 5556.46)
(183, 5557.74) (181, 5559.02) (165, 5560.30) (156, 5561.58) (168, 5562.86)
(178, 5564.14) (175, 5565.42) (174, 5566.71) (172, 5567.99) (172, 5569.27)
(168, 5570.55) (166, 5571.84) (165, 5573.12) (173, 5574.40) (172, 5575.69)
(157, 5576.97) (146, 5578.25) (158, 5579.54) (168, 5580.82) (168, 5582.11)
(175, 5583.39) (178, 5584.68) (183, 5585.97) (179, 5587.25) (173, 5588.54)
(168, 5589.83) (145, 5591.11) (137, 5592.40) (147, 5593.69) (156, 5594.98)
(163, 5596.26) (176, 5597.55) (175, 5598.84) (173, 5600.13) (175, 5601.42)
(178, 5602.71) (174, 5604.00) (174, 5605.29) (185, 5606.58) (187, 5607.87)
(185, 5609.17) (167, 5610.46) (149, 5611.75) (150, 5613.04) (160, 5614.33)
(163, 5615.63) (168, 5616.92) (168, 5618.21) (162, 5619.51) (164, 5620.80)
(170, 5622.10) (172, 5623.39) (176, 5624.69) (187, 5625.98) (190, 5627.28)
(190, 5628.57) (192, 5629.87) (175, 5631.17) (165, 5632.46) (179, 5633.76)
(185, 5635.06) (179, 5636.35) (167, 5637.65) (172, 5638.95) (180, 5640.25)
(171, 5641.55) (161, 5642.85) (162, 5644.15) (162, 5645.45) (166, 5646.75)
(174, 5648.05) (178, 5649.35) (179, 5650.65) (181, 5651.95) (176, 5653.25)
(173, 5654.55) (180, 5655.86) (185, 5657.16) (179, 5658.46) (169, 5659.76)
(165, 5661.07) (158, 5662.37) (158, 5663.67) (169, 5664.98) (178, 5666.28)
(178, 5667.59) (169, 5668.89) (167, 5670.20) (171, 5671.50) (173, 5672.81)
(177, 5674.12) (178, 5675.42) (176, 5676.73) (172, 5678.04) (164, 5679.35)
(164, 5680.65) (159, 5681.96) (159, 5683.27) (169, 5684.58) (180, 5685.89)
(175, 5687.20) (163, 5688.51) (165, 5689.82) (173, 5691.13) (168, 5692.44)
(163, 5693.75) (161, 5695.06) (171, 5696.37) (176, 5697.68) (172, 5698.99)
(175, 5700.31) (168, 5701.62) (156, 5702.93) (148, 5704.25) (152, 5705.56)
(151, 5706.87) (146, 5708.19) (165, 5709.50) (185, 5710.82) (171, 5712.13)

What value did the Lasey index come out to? 1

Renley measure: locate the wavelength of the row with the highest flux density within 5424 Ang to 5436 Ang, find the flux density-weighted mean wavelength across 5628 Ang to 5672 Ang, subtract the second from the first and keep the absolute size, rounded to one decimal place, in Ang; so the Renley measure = 216.1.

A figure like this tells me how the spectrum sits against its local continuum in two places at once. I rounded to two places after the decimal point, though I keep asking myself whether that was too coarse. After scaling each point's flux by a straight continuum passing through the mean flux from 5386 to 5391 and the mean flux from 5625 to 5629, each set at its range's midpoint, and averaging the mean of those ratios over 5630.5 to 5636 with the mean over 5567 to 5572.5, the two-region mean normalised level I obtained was 0.92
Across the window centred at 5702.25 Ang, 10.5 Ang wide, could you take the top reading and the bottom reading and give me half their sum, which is 162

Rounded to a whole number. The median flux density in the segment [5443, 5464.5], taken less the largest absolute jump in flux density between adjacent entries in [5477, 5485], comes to 177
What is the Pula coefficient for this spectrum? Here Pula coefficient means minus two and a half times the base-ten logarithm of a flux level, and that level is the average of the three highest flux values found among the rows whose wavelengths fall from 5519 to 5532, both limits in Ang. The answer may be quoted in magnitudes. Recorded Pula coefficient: -5.59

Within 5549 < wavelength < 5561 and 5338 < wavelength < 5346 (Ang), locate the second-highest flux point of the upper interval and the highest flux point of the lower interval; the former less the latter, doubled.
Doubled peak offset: -34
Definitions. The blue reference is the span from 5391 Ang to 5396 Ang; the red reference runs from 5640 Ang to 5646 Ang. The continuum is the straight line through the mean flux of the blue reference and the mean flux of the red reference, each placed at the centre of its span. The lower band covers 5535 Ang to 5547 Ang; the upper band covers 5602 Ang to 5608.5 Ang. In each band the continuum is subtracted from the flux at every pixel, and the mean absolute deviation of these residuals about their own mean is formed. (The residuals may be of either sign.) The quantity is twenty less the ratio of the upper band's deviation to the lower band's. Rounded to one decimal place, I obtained 19.3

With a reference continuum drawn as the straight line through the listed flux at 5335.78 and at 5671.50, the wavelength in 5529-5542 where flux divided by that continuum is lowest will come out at 5530.93 Ang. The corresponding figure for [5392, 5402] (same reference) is 5393.84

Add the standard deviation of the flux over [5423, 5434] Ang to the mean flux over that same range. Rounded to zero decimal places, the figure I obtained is 187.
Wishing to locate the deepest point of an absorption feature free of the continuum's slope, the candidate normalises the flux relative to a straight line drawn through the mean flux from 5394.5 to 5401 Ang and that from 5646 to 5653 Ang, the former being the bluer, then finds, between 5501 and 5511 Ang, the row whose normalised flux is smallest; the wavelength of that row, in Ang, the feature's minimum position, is 5508.06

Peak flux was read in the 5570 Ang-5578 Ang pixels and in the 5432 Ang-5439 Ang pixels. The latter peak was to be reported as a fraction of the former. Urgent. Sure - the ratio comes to 1.16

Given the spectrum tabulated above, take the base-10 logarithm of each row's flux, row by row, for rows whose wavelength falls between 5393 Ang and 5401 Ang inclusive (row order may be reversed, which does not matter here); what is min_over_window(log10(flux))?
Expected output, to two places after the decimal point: 2.24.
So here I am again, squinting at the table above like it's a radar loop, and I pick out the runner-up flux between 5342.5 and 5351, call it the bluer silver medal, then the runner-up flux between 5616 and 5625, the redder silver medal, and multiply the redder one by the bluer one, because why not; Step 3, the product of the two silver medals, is 32852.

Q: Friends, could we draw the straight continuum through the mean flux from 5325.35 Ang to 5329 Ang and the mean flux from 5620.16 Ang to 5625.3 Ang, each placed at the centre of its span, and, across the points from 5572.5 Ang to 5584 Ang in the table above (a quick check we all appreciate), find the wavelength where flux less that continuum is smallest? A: 5578.25 Ang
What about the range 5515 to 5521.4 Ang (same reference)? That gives 5515.67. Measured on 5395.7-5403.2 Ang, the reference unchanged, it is 5401.30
